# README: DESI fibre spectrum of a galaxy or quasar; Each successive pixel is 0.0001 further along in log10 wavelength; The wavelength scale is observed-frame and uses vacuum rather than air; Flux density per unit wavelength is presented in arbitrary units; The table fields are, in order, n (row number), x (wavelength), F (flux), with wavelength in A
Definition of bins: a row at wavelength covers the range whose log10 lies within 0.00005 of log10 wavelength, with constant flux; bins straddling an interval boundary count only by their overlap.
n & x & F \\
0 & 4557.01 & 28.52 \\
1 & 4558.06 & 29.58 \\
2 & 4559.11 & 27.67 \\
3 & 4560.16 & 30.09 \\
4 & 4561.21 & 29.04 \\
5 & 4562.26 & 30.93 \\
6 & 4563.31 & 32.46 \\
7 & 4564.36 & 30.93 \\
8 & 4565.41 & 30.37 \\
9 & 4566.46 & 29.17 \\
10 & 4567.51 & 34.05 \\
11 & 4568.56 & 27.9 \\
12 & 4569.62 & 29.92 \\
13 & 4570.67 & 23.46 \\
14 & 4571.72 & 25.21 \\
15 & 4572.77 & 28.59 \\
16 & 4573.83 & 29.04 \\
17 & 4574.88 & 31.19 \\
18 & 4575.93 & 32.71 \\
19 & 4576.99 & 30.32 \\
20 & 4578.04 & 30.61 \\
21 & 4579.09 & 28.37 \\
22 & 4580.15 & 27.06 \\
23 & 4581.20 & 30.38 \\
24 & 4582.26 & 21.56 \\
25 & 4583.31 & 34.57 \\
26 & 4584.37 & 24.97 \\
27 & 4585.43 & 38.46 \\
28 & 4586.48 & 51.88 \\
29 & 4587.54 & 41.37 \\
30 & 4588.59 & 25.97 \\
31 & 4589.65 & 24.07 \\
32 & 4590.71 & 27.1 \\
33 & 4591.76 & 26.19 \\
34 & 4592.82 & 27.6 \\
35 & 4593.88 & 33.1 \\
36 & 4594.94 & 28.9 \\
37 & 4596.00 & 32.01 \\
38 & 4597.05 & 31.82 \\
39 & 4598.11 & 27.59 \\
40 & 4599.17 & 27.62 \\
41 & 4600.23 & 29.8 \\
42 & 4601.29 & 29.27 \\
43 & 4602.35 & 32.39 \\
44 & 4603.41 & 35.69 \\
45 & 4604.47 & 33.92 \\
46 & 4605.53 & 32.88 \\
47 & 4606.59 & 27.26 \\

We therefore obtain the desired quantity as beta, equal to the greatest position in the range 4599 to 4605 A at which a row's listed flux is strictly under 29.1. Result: 4599.17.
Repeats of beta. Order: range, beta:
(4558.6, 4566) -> 4561.21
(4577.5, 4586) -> 4584.37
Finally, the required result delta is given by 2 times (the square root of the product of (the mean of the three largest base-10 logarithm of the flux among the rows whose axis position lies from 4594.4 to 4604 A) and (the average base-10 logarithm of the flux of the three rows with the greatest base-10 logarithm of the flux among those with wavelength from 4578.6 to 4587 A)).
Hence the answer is 3.13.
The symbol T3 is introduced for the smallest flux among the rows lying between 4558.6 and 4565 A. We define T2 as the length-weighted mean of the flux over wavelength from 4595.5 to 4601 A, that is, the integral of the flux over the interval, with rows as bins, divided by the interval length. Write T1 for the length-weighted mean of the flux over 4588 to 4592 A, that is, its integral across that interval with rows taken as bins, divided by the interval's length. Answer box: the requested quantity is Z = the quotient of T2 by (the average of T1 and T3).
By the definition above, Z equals 1.11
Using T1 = 26.1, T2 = 29.8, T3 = 27.67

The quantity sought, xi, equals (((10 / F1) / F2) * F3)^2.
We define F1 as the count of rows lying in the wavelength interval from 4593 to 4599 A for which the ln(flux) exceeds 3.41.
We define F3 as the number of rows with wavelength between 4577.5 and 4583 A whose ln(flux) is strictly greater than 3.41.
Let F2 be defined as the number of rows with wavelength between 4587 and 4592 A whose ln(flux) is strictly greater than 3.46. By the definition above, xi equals 44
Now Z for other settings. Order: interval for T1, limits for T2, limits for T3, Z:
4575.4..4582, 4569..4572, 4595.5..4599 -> 0.92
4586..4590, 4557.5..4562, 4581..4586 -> 1.01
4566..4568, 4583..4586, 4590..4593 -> 1.13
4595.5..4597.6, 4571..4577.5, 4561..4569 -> 0.98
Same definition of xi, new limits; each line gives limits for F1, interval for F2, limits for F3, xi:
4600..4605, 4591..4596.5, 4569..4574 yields 0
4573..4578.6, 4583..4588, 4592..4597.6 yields 4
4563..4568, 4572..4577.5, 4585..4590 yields 56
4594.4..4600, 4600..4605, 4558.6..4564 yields 11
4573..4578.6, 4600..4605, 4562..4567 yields 11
